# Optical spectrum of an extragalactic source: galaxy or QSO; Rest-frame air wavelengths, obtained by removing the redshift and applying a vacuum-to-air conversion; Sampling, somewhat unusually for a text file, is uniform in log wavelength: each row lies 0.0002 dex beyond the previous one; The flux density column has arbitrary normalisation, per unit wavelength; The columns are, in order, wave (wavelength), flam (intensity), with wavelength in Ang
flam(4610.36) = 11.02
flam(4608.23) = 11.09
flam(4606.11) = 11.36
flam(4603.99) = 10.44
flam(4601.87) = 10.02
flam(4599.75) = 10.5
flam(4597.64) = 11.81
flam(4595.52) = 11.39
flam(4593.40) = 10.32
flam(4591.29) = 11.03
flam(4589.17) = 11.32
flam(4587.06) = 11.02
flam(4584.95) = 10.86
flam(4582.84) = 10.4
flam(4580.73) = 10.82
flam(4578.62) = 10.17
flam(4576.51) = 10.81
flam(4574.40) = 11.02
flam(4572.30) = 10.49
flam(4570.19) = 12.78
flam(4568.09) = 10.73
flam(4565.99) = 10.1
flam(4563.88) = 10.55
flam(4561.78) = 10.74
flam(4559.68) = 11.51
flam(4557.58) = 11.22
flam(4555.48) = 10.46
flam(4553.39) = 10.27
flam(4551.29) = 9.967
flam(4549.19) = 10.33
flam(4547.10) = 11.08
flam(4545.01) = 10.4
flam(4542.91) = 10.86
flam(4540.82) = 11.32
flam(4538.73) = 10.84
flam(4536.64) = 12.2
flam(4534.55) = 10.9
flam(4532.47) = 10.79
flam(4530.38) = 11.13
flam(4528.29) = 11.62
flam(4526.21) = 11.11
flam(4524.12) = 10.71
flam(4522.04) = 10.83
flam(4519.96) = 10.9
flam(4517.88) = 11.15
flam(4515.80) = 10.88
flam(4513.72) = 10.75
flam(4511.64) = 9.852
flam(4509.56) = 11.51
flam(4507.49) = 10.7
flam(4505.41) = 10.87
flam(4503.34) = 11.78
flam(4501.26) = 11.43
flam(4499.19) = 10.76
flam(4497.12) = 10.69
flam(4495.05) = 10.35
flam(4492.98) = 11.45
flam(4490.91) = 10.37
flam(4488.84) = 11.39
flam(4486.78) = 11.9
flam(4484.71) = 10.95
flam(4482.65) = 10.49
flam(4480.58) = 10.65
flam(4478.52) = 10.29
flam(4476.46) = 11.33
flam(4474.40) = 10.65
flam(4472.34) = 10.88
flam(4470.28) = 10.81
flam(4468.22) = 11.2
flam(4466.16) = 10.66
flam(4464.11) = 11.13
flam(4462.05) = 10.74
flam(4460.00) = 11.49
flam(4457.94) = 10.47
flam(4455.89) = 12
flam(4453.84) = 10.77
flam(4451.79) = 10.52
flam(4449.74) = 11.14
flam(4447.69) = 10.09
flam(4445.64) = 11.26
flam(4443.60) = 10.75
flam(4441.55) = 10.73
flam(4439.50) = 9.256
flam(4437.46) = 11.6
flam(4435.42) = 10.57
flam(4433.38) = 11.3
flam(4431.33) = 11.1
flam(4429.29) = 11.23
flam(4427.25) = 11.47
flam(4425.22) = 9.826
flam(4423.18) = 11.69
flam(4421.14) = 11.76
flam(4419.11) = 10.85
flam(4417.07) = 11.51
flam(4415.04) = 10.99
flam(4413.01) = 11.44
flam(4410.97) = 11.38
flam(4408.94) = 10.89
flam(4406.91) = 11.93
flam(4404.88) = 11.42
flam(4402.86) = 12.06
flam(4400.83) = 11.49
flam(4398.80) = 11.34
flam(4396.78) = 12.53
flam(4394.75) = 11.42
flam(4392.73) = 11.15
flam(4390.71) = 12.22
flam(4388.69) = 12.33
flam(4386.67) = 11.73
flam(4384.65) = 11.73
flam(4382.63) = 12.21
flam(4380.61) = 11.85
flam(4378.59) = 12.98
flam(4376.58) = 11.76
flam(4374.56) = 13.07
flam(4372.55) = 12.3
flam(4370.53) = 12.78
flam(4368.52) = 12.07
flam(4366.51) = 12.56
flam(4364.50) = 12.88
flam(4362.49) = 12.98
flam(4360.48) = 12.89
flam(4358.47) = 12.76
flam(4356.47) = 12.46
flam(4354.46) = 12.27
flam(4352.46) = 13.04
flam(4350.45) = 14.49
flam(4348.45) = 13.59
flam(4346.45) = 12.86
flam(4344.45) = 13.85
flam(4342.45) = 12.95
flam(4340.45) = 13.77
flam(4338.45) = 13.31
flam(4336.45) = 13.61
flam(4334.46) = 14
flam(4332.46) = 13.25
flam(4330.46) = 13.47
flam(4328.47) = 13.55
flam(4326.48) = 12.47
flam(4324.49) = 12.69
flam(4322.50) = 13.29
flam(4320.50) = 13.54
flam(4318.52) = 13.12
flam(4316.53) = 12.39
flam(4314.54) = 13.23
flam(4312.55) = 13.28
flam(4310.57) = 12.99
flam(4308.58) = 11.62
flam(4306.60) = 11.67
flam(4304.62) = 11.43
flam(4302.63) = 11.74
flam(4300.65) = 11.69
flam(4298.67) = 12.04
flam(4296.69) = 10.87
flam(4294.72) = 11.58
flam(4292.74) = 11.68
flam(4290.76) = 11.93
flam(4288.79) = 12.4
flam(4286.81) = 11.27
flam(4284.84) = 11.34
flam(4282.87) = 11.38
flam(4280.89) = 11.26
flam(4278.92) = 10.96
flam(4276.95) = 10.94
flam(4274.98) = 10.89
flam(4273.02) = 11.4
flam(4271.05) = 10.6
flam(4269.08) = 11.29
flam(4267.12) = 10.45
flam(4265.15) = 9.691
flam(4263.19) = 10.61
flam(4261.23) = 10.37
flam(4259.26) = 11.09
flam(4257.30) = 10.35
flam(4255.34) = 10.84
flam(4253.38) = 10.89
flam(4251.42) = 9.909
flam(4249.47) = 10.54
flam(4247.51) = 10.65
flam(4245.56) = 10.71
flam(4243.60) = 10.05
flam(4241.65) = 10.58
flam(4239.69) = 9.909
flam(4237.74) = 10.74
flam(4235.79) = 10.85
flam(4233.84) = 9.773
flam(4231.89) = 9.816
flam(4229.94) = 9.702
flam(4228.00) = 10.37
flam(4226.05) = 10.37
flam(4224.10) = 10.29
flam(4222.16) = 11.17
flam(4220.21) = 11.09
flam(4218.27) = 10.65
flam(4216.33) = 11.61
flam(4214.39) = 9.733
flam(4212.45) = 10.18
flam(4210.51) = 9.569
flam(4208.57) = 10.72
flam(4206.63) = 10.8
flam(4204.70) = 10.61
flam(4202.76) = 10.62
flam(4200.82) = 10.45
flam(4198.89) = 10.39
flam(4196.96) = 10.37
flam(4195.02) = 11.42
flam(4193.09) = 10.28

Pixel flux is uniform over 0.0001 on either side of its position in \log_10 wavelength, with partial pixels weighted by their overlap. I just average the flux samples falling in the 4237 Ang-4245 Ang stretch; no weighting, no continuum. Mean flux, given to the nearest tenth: 10.3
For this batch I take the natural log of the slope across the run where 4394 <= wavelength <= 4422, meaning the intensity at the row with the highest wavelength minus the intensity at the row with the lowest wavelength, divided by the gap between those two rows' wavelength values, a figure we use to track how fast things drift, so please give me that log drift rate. -4.4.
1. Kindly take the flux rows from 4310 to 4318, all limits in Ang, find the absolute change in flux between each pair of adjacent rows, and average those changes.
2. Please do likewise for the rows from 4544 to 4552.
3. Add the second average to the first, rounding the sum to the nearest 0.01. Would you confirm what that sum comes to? 0.99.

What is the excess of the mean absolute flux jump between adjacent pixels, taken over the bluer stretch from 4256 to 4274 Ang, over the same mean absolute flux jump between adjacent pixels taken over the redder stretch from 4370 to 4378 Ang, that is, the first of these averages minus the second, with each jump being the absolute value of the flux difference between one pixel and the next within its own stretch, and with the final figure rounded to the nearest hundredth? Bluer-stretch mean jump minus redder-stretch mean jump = -0.14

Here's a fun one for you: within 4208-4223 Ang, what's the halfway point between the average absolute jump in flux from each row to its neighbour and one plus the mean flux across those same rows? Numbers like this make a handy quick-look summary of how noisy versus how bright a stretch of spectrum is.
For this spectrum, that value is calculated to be 6.19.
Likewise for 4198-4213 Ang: 5.87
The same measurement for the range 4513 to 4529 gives 6.12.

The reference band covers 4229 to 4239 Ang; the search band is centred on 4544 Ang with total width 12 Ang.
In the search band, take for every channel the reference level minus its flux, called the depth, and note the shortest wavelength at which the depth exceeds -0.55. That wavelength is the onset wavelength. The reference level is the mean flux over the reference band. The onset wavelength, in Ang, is 4545.01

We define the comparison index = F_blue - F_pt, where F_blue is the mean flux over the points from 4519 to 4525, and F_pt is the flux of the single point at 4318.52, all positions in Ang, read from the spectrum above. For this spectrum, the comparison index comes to -2.3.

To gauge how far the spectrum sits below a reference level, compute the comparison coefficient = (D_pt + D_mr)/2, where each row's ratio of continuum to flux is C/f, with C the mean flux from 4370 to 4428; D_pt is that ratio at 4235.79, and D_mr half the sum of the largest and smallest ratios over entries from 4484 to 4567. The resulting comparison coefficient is 1.08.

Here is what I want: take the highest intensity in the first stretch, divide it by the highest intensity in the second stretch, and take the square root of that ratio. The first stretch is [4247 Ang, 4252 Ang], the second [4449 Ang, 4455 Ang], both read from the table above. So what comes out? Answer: 0.98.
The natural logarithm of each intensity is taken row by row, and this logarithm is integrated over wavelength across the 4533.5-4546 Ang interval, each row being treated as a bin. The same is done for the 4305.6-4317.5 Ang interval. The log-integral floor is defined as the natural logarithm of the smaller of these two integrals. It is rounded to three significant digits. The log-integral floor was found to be 3.40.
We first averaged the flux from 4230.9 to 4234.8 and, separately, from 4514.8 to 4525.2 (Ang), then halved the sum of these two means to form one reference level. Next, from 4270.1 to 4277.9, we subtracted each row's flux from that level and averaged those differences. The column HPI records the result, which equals -0.6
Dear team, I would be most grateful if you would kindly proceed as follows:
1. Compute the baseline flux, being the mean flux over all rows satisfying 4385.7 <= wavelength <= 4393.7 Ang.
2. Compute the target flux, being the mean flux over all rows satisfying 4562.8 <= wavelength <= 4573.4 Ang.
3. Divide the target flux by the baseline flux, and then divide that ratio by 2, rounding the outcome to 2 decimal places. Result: 0.46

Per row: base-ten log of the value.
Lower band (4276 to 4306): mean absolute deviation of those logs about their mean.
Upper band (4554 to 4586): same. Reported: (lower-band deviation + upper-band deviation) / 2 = 0.0146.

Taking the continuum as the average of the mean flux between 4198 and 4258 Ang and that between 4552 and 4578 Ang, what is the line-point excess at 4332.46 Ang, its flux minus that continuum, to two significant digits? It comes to 2.6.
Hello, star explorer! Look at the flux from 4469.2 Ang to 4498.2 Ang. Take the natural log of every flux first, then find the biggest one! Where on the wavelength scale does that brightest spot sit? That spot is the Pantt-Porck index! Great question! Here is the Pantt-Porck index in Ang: 4486.78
